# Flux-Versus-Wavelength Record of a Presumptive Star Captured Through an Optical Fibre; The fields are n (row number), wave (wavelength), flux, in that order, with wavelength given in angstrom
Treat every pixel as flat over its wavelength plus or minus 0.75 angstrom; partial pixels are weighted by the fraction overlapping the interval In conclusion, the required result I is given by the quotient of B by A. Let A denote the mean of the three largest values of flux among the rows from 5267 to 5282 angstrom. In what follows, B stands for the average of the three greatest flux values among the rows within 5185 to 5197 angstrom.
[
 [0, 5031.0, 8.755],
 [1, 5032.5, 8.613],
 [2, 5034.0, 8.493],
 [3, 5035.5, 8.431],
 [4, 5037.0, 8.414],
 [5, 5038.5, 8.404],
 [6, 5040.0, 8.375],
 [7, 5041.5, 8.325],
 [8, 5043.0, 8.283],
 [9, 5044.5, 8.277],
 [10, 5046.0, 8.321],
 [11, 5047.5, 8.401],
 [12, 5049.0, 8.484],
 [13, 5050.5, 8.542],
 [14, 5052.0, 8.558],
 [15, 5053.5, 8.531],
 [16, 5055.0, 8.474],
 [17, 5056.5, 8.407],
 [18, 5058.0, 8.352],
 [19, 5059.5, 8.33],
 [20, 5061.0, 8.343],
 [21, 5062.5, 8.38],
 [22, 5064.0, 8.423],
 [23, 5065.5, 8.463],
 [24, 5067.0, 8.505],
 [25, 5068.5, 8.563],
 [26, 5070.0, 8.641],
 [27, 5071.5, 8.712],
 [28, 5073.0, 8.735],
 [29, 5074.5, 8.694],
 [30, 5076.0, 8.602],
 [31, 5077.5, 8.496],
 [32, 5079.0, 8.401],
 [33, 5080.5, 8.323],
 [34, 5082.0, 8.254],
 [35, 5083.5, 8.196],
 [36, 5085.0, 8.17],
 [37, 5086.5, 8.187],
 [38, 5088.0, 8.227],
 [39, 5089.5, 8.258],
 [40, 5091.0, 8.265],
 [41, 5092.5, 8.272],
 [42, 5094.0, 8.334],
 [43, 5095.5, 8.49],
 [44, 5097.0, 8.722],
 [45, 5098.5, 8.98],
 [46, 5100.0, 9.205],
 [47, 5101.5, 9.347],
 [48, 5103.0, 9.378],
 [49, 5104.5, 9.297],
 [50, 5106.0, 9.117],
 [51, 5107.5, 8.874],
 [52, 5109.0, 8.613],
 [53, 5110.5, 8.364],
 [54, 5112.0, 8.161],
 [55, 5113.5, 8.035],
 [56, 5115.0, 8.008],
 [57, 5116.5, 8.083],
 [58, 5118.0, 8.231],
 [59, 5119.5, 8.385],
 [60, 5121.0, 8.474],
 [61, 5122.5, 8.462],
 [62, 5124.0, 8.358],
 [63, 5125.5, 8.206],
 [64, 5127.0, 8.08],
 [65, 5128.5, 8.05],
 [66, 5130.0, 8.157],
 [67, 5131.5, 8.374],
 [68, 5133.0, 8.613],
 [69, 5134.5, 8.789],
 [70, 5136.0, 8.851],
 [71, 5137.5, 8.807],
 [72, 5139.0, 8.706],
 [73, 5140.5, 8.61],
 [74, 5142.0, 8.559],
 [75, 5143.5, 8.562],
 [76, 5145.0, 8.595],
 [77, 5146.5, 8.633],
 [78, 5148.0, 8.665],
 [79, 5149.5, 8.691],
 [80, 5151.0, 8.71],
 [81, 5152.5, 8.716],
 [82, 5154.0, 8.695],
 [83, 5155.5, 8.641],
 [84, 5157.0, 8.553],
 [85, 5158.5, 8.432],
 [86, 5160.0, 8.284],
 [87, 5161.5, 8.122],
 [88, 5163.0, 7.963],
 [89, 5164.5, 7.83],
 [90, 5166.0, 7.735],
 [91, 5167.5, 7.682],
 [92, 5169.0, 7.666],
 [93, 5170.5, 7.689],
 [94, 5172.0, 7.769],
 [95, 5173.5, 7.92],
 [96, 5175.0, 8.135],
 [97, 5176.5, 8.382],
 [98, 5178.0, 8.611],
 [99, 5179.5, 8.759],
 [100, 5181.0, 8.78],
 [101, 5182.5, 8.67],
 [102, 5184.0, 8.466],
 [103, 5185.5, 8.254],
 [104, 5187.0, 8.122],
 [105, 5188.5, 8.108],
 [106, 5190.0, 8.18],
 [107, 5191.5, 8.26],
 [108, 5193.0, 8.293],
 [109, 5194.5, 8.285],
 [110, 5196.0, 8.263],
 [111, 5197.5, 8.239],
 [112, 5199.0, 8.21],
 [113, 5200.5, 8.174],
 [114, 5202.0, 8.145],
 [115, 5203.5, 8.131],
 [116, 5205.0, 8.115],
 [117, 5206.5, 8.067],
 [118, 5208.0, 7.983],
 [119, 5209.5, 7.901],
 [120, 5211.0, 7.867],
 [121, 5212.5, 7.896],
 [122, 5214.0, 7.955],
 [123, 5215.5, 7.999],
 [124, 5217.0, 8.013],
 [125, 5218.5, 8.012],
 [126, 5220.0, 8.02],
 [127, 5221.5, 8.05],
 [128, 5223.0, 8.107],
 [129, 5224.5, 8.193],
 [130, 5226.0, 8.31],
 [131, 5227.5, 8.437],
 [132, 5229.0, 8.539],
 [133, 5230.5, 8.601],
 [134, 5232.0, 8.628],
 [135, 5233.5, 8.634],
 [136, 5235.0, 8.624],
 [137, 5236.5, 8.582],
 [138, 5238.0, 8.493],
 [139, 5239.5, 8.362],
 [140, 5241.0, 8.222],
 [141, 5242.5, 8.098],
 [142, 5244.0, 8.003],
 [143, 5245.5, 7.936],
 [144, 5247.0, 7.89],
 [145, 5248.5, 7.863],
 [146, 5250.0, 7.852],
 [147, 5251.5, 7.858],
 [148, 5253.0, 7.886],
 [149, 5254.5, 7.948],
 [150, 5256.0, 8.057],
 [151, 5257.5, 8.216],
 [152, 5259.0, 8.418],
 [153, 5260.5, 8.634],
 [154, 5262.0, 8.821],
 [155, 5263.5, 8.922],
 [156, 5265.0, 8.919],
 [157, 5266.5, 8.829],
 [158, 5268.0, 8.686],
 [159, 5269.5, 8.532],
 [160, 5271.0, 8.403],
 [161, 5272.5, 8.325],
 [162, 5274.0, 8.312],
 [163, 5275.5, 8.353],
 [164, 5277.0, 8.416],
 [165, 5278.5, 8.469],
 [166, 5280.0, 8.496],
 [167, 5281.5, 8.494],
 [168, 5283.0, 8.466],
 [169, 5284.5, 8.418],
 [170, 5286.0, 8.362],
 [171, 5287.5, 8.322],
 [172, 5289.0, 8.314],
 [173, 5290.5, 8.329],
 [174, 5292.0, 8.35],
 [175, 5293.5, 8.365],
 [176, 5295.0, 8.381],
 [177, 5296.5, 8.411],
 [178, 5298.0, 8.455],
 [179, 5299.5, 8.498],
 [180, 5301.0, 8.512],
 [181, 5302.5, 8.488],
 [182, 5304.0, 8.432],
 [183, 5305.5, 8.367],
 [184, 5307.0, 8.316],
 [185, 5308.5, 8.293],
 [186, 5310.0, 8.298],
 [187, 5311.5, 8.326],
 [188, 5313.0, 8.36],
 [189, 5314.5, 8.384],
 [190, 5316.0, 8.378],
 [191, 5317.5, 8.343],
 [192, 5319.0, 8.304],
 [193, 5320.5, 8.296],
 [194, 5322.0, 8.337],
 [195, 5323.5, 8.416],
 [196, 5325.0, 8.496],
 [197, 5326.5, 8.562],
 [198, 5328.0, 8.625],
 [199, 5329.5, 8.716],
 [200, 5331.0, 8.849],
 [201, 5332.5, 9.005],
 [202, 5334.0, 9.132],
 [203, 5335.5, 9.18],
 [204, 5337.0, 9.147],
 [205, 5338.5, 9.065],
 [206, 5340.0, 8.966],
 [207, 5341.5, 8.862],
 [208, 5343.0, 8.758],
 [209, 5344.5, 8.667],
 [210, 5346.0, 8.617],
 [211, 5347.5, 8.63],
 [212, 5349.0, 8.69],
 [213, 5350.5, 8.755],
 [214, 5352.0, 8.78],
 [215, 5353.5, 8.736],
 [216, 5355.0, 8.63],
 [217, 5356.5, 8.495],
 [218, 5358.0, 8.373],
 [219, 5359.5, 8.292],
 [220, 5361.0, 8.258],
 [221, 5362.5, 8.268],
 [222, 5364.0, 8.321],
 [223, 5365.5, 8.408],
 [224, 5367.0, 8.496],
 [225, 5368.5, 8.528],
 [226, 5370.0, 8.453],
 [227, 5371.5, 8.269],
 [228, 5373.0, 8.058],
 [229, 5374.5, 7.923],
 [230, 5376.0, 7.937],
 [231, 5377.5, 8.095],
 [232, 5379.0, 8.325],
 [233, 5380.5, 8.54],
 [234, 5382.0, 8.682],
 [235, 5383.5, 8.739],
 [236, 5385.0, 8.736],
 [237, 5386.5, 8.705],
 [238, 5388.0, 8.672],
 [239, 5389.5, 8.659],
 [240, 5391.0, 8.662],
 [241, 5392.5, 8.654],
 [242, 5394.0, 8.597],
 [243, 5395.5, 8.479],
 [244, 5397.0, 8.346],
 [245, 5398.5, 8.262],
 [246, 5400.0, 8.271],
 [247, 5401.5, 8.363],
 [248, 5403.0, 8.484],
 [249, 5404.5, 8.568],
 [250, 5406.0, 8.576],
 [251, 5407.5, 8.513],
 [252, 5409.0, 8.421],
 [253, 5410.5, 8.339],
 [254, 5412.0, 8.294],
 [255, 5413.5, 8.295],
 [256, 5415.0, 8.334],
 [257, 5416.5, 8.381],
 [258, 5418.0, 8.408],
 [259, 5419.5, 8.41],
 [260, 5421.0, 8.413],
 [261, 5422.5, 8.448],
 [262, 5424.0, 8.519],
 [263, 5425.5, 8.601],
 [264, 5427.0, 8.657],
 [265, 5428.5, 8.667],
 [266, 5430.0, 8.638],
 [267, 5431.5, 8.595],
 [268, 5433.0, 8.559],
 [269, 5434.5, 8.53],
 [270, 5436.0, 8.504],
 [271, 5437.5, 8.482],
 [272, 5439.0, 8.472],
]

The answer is 0.97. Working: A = 8.57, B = 8.28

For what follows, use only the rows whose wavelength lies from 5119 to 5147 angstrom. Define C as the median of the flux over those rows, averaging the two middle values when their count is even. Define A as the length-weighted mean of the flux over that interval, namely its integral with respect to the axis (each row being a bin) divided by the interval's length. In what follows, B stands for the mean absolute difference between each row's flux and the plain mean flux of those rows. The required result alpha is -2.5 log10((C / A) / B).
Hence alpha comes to -1.8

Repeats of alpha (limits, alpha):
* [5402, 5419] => -2.7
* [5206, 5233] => -1.7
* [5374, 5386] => -1.3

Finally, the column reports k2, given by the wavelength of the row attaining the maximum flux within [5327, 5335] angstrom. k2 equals 5334.0 angstrom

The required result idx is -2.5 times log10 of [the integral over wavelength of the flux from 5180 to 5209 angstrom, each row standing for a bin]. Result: -5.95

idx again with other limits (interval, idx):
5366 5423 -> -6.70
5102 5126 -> -5.78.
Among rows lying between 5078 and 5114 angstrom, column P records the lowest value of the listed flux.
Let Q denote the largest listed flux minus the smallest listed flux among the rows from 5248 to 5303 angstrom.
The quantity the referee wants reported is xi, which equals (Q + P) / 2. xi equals 4.6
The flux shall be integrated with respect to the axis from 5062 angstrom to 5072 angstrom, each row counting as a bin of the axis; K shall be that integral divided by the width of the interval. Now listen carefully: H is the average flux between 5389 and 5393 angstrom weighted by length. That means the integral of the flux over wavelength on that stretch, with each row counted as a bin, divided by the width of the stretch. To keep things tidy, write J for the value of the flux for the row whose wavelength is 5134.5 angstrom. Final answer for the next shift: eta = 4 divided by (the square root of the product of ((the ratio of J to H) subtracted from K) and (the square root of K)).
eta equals 0.854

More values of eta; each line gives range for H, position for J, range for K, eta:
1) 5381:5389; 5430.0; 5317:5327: 0.864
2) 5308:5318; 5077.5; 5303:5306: 0.864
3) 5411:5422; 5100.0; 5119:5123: 0.866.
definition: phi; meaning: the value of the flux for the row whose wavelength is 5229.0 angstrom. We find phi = 8.539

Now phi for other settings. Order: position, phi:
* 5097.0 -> 8.722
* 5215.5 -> 7.999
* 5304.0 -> 8.432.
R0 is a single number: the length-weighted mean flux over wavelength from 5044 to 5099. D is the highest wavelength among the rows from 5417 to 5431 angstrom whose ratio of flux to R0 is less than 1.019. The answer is 5424.0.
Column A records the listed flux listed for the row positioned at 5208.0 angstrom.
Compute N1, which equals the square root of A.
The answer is 2.83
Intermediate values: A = 7.983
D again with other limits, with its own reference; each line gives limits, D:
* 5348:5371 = 5370.0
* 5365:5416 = 5415.0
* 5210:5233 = 5229.0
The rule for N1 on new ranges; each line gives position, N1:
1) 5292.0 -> 2.89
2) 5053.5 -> 2.92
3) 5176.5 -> 2.90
